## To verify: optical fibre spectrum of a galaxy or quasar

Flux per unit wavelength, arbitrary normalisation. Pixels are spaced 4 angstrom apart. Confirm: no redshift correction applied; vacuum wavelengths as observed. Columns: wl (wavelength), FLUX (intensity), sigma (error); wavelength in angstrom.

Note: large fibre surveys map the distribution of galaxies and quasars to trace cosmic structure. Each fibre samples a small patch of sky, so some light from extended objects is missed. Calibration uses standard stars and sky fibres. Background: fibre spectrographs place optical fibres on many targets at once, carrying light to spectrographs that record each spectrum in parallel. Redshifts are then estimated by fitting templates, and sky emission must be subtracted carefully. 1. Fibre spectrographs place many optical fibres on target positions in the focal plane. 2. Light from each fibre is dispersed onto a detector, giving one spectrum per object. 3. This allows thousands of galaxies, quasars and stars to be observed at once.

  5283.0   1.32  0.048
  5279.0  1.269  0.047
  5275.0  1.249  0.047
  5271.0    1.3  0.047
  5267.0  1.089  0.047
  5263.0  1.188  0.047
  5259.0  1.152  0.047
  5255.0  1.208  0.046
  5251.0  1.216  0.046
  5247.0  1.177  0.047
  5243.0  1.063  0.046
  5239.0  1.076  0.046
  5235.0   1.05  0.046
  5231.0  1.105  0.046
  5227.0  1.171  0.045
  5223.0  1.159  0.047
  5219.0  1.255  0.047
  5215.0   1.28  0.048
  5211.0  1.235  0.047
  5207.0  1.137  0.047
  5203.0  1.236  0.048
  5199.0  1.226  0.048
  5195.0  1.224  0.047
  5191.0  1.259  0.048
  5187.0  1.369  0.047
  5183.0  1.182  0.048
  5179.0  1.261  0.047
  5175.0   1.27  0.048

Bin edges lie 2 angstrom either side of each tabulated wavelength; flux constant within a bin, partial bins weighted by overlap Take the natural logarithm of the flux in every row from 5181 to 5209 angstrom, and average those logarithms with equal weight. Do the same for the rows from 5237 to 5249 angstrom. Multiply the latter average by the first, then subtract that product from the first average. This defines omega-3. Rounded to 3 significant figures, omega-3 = 0.188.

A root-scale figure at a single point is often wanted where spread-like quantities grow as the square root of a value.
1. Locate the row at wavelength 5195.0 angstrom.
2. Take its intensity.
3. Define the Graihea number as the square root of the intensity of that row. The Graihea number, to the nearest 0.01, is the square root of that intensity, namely 1.11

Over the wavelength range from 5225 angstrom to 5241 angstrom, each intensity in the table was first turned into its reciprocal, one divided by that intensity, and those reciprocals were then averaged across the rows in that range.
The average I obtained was 0.910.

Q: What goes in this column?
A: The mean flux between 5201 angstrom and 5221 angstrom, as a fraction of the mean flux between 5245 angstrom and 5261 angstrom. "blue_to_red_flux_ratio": 1.03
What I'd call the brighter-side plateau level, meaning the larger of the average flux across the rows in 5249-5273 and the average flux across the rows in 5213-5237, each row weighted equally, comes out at 1.192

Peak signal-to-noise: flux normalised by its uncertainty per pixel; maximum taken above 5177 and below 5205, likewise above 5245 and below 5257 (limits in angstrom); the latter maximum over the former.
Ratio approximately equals 0.91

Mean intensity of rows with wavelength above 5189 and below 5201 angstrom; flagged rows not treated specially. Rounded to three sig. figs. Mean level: 1.24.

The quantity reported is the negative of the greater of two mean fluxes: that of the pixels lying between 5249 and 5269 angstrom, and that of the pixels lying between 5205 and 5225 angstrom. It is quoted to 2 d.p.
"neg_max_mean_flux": -1.21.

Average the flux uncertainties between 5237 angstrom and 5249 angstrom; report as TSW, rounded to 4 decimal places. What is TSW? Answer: 0.0463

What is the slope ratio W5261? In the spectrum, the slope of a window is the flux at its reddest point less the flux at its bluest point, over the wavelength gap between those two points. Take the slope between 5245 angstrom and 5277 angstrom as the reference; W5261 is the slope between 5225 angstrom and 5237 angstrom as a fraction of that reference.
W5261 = -5.9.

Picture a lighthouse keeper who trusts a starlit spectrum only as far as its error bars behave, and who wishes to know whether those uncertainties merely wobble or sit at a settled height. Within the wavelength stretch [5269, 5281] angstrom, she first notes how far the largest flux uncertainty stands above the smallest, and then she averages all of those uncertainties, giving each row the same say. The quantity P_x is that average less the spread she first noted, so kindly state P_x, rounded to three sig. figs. 0.0470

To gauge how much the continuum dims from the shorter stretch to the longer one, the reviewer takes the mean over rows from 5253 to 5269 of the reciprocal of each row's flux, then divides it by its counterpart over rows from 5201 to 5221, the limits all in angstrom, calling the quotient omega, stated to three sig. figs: 1.06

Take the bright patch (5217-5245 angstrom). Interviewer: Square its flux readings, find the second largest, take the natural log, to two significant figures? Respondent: 0.32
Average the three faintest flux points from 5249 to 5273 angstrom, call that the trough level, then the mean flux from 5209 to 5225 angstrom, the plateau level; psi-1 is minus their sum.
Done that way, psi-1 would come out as -2.38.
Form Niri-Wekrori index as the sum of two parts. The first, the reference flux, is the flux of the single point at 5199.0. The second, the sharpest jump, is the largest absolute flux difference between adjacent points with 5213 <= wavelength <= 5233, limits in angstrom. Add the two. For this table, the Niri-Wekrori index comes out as 1.32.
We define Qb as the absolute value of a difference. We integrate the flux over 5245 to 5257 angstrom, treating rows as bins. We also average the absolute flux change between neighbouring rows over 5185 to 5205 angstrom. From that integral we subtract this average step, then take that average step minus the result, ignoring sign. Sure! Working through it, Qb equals 14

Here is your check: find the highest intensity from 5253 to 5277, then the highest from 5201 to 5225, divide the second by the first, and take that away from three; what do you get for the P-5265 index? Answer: 2.02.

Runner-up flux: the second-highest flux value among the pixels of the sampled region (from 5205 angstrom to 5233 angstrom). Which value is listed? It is 1.255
